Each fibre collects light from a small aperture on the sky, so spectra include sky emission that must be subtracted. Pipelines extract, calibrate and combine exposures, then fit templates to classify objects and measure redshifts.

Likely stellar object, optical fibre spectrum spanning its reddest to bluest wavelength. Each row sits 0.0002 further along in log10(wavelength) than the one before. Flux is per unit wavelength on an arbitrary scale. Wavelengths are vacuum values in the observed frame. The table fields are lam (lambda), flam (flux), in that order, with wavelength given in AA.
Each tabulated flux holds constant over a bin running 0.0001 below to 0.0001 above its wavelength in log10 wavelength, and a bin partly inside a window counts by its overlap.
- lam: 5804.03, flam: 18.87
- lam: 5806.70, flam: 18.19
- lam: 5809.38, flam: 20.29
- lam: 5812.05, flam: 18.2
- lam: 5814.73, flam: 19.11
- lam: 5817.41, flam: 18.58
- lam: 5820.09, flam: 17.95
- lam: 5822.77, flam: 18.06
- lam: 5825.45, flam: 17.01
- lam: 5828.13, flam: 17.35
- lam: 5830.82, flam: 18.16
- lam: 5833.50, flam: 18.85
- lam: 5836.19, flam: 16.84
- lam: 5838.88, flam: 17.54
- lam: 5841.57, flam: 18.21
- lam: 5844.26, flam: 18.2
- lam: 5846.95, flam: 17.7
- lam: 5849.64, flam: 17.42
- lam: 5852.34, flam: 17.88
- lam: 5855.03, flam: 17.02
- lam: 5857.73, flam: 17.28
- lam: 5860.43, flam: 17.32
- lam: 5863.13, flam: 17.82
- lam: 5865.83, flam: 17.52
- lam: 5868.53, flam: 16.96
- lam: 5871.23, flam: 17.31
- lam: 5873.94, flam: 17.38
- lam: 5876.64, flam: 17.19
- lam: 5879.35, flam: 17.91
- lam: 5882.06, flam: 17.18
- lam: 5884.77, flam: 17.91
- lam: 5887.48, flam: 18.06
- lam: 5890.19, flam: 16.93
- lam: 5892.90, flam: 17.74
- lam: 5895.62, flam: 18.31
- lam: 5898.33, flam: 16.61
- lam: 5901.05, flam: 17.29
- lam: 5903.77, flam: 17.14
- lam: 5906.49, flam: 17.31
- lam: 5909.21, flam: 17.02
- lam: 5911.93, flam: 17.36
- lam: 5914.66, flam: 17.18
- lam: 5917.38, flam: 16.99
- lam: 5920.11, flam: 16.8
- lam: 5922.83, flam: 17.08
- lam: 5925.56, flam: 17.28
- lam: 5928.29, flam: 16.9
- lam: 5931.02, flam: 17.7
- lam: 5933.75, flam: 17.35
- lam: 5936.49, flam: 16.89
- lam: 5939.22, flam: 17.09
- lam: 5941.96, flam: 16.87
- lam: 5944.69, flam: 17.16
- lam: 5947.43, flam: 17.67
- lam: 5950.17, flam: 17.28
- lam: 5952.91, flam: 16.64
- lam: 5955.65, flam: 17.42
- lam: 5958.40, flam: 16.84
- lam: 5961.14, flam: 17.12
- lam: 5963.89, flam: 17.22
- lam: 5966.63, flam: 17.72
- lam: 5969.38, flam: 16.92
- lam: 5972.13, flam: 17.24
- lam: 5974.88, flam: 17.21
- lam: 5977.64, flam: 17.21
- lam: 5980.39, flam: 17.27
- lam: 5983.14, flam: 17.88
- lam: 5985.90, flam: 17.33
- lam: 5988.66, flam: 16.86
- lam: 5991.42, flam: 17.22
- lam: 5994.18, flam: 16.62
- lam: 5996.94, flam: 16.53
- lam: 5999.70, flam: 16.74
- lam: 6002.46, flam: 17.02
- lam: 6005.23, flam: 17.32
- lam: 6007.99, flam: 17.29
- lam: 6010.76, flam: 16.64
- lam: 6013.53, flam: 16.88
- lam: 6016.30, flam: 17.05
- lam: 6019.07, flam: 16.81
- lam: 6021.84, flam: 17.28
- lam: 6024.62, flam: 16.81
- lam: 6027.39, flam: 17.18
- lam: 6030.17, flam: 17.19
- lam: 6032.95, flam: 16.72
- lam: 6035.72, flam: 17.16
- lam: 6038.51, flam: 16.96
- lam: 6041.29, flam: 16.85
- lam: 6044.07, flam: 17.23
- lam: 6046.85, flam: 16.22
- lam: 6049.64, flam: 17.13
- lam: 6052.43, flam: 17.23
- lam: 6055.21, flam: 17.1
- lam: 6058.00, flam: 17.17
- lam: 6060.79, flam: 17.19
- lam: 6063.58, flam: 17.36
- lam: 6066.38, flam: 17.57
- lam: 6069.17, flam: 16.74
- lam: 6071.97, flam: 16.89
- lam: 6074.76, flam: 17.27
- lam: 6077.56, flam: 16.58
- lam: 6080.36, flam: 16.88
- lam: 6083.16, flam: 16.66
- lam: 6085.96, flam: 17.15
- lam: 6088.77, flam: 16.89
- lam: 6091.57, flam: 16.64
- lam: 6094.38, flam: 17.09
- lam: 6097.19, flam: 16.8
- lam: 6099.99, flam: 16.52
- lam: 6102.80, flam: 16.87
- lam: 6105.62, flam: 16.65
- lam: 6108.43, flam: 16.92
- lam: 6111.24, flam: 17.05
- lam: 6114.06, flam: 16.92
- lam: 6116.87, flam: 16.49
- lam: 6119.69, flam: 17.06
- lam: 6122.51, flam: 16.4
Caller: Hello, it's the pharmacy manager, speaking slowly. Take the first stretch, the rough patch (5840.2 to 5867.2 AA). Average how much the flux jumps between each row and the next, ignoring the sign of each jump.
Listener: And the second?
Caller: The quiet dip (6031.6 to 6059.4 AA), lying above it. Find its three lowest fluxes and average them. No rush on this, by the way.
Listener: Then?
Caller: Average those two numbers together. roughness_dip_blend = 8.48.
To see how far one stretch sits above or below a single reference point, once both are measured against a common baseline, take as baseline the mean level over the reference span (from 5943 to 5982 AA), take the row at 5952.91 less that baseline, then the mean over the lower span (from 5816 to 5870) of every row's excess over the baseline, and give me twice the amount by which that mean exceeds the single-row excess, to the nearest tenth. 2.1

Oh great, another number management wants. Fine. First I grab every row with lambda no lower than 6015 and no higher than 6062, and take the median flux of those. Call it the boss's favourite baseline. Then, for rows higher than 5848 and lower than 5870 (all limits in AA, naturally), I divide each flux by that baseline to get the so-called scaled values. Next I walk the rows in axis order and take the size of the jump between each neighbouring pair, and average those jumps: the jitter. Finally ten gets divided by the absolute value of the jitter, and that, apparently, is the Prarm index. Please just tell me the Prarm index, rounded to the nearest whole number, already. 402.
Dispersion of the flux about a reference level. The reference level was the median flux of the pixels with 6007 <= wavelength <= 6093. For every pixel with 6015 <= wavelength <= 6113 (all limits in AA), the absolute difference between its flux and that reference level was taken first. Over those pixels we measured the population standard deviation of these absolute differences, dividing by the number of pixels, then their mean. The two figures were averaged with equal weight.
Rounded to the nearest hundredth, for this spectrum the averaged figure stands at 0.20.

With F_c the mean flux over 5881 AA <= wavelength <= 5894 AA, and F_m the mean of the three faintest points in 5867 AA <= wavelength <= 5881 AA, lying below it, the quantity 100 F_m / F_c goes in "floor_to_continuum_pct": 98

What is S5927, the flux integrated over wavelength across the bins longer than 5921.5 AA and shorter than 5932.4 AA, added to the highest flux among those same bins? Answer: 206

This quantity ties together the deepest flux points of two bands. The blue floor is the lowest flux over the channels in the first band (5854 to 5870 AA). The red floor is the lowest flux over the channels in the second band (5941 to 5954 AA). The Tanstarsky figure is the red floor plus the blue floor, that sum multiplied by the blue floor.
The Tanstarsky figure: 570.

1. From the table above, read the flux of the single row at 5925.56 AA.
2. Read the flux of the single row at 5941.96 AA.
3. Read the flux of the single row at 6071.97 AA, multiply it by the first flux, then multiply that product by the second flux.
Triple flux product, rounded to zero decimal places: 4924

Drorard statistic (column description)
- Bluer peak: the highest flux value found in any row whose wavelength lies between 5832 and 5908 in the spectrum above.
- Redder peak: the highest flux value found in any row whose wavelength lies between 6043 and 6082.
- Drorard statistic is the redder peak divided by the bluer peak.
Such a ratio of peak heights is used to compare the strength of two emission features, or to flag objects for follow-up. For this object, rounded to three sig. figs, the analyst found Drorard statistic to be 0.932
